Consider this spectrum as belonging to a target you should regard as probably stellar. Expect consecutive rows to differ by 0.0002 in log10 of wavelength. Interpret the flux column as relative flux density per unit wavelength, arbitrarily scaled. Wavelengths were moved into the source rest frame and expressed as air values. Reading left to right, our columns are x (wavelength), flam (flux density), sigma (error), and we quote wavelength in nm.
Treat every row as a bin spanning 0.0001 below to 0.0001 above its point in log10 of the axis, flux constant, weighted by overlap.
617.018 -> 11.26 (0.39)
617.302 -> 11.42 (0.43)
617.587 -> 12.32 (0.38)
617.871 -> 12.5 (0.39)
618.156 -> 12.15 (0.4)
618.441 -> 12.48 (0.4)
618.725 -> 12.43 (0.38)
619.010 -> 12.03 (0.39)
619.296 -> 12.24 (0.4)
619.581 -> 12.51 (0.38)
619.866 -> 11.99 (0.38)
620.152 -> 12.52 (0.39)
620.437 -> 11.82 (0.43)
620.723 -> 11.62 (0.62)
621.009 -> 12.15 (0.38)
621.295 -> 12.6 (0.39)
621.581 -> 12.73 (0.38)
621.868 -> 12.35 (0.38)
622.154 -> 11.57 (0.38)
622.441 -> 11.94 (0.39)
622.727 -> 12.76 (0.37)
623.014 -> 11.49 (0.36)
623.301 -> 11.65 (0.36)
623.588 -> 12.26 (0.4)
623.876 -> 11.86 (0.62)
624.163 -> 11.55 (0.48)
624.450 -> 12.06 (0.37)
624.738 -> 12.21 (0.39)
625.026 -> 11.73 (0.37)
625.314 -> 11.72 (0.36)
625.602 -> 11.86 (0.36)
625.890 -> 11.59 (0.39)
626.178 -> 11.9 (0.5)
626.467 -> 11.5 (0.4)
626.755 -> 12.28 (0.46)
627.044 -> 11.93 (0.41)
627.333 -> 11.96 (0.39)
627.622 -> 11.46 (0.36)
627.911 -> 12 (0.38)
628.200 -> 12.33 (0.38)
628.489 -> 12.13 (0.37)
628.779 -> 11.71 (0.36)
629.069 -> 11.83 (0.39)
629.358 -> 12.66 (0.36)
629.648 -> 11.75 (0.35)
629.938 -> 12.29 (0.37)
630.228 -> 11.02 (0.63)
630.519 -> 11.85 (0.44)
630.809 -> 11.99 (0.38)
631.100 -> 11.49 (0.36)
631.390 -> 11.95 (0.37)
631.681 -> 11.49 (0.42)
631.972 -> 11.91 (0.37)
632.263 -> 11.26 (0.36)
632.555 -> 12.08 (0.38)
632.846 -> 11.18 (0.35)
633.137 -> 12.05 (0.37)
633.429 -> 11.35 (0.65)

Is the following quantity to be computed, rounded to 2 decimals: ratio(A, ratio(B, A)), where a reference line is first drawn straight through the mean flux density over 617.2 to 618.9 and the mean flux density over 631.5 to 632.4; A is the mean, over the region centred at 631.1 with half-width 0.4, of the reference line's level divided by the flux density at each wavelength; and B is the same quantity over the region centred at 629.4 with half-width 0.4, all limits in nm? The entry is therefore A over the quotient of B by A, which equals 1.00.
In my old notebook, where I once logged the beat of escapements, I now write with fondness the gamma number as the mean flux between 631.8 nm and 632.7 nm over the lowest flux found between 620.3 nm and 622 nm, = 1.01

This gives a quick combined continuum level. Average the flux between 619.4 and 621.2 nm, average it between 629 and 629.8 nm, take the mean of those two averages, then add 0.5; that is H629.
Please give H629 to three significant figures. 12.6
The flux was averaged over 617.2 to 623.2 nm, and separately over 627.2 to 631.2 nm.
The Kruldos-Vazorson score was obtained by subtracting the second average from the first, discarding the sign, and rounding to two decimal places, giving 0.28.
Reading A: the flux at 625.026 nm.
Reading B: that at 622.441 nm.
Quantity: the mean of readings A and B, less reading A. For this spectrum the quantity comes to 0.1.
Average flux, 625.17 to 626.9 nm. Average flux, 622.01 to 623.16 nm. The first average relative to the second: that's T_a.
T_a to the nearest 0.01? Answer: 0.99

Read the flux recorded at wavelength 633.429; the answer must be 11.35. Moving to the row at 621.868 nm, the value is 12.35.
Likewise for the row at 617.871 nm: 12.5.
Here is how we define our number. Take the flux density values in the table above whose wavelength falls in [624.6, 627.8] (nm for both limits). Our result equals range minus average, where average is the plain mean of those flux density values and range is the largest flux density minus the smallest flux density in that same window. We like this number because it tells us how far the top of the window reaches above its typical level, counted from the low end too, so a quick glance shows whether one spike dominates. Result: -11.0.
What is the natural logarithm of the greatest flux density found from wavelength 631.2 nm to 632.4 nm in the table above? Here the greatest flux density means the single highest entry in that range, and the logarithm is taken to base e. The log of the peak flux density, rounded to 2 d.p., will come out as 2.48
